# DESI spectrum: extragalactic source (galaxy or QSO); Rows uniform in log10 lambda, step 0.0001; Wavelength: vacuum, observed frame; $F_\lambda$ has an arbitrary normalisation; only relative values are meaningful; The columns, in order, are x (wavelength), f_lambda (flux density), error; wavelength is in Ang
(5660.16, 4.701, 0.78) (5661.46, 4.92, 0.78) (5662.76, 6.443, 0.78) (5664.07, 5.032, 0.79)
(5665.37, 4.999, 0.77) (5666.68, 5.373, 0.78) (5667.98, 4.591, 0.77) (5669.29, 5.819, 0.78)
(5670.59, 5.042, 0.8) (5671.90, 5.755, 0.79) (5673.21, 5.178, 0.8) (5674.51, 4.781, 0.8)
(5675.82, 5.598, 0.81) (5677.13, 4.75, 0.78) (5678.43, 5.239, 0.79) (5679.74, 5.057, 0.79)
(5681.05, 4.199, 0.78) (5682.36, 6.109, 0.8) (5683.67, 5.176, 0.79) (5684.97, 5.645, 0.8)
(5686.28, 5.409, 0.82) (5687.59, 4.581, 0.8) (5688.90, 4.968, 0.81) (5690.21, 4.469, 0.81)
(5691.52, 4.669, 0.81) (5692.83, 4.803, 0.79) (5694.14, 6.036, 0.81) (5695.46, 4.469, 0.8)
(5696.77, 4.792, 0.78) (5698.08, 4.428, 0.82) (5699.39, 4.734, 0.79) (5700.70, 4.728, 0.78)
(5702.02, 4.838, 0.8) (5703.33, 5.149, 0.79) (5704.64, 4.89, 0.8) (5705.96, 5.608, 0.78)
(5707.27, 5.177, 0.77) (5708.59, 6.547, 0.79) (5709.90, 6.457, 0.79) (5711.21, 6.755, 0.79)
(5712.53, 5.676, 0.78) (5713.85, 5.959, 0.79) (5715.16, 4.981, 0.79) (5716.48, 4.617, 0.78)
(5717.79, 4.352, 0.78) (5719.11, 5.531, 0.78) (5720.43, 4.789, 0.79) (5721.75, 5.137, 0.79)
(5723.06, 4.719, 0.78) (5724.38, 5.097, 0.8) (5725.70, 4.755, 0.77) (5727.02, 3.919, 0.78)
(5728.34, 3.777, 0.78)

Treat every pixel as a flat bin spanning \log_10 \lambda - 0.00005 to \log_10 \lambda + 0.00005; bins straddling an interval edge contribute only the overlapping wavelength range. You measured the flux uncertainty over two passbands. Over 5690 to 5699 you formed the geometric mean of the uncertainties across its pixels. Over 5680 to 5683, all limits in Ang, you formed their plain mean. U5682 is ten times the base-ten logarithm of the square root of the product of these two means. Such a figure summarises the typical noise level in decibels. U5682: -0.99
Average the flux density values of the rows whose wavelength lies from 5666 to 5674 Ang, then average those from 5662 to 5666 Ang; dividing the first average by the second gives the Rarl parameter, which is 0.96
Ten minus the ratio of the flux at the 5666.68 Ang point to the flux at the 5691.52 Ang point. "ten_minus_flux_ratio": 8.85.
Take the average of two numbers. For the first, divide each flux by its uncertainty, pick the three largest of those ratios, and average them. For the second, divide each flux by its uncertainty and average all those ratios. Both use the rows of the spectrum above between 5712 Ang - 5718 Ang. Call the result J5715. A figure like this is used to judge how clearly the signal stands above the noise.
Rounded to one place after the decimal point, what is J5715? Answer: 6.8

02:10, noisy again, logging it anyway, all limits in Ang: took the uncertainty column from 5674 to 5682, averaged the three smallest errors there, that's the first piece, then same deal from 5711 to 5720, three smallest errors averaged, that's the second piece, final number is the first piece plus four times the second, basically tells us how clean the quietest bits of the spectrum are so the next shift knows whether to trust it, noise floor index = 3.90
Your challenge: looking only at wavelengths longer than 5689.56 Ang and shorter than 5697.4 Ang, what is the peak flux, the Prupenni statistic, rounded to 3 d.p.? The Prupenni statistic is 6.036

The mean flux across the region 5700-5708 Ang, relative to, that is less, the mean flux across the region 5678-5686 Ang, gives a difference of -0.17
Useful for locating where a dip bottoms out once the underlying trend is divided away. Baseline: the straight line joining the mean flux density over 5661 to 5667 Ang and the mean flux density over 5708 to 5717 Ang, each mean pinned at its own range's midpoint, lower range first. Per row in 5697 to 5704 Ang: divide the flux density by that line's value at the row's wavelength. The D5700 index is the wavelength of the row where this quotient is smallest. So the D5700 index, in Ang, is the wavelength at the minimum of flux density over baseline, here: 5698.08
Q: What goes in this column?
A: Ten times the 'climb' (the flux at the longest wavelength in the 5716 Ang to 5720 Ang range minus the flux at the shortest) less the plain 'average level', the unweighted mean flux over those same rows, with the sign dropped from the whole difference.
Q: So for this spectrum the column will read 4.3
